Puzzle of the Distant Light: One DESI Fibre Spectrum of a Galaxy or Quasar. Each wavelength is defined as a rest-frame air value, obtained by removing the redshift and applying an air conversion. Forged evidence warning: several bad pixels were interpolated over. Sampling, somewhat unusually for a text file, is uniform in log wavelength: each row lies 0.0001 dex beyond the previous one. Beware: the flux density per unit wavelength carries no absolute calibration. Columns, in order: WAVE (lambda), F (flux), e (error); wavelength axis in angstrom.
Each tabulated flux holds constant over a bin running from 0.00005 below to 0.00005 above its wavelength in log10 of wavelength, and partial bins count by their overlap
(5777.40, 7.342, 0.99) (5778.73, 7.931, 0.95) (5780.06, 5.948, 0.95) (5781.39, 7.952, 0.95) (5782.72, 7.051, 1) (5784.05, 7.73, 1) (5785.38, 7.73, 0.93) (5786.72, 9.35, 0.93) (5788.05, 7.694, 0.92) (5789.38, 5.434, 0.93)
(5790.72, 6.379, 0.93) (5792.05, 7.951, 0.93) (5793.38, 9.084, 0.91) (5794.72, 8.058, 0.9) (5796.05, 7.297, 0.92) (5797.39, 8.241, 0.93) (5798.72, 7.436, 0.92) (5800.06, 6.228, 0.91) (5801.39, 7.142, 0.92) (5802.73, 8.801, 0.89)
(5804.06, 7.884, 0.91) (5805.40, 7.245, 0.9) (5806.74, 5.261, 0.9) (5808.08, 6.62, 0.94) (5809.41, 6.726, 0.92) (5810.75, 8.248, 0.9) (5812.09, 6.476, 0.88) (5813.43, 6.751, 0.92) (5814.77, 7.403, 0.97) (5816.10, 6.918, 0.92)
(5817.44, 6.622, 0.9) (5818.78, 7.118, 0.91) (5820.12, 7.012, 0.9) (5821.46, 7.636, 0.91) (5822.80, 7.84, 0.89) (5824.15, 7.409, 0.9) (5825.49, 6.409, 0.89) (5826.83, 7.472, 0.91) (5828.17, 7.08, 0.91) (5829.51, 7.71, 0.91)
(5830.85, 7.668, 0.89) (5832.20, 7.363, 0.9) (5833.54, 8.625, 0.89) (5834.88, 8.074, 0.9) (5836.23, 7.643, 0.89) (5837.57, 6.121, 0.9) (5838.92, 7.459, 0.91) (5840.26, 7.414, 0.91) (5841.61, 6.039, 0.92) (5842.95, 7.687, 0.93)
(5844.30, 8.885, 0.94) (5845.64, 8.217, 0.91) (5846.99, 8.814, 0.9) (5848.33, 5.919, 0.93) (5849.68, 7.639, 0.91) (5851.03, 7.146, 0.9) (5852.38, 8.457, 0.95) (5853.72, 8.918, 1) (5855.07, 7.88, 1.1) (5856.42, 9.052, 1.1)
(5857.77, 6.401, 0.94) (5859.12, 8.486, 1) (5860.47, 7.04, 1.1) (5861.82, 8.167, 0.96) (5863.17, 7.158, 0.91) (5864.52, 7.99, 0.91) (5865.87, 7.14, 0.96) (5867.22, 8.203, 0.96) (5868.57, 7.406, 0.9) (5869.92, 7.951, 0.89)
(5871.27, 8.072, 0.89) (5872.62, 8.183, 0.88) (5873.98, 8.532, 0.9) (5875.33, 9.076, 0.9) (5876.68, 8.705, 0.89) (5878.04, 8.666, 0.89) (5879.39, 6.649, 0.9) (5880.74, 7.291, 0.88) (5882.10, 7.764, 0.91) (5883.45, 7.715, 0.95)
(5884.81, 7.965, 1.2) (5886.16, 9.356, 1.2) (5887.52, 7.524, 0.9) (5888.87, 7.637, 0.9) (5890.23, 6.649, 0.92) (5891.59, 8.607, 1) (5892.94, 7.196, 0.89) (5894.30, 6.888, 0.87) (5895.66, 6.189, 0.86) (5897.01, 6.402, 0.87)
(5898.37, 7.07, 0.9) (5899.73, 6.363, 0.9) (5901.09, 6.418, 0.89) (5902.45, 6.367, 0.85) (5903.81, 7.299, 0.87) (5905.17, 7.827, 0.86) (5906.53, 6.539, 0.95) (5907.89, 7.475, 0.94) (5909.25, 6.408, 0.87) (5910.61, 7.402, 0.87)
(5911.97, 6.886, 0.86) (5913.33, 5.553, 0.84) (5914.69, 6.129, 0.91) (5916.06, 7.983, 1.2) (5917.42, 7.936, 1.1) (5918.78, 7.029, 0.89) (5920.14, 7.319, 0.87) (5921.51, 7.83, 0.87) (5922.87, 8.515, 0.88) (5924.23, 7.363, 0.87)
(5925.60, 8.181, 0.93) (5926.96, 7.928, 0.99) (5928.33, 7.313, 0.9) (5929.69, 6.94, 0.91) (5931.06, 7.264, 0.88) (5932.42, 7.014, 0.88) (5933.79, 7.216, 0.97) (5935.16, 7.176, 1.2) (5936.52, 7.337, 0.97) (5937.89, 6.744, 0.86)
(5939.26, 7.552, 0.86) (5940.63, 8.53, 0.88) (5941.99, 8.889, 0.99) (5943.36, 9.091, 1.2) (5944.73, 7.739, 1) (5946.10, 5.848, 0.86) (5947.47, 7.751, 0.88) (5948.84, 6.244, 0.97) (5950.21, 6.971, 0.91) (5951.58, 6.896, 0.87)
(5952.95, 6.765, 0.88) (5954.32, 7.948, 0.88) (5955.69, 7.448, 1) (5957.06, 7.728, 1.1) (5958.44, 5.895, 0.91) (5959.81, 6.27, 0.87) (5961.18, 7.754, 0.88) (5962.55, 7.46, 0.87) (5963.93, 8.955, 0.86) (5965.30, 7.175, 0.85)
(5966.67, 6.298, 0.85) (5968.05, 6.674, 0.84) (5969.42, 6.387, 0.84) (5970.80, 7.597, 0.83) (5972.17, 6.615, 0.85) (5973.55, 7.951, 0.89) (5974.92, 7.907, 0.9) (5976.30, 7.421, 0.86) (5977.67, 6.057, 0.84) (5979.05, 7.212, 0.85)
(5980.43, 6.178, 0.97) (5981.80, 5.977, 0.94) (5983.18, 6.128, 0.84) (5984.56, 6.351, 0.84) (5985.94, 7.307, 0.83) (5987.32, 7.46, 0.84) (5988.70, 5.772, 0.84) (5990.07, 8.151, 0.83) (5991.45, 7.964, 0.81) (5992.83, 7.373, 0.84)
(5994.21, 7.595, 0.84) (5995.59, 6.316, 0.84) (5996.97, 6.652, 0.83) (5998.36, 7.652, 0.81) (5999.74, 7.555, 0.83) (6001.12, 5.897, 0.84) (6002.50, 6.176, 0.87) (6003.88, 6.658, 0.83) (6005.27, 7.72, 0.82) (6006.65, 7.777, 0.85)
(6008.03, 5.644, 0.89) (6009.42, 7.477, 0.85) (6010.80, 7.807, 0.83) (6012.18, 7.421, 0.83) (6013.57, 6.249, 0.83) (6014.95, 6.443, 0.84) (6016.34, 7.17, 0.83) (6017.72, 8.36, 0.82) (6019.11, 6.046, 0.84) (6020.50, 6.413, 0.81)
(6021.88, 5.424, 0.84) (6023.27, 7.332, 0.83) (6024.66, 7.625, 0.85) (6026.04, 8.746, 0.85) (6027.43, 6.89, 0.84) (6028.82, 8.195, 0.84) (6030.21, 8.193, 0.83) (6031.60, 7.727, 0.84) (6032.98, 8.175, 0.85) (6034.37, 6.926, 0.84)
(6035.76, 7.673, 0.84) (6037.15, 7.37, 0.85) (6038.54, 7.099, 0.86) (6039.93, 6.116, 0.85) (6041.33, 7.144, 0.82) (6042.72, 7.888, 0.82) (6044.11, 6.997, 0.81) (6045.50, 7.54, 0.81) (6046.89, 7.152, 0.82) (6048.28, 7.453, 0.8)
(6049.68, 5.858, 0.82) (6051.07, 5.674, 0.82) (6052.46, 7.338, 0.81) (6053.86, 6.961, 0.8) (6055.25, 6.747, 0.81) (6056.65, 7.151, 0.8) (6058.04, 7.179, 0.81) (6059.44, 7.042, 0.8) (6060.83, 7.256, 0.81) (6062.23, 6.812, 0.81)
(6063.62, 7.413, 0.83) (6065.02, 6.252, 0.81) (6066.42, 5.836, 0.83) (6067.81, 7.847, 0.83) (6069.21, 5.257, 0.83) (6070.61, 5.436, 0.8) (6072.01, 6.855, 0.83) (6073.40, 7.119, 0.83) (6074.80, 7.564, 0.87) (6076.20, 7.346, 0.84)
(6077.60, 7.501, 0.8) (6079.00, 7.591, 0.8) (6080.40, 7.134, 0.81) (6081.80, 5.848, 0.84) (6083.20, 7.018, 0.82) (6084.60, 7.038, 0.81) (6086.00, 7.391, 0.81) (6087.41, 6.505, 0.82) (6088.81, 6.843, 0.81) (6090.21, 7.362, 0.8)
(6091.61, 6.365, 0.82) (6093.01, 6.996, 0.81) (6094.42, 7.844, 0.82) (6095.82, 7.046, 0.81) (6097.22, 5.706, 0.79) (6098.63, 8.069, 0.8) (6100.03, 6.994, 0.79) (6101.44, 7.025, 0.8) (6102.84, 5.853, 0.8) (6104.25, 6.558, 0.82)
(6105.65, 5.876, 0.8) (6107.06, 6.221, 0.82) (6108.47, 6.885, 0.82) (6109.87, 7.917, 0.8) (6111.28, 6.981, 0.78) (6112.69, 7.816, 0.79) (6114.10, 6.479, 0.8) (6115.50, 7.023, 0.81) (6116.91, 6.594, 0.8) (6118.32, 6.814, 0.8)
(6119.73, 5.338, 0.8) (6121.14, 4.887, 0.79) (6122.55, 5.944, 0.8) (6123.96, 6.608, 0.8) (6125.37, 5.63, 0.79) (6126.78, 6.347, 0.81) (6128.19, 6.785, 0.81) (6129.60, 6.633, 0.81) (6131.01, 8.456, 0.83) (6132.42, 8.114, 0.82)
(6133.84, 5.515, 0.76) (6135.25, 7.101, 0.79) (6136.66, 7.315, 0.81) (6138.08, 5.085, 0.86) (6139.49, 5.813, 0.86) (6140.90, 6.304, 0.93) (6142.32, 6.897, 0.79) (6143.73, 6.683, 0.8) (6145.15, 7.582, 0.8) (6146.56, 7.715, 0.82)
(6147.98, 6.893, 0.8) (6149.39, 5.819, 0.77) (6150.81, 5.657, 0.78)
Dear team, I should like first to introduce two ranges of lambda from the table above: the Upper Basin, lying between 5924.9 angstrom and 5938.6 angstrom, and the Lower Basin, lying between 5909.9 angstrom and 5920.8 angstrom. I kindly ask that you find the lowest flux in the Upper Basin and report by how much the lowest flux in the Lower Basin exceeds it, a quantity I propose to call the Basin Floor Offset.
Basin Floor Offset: -1.2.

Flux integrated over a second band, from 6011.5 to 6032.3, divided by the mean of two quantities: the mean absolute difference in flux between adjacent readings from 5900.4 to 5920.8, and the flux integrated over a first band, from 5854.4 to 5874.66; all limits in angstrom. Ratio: 1.88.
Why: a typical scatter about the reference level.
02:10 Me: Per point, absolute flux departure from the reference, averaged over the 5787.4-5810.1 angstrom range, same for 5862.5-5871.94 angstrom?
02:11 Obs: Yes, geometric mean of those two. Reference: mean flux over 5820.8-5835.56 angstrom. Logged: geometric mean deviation 0.60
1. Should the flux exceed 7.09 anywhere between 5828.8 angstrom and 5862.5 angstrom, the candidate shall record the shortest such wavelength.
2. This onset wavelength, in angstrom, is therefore 5829.51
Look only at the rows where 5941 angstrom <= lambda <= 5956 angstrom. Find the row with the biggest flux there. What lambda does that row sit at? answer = 5943.36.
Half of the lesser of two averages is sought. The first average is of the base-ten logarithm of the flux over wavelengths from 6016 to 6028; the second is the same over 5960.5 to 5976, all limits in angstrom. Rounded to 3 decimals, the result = 0.424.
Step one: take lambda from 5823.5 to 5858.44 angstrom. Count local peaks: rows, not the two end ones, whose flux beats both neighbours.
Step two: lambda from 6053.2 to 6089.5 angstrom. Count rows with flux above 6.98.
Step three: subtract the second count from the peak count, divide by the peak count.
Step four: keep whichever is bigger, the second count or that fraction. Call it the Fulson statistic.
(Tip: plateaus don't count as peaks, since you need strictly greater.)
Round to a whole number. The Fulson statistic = 15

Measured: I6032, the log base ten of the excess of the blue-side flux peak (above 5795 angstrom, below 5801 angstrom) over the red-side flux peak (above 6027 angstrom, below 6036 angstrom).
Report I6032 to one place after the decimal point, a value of -1.3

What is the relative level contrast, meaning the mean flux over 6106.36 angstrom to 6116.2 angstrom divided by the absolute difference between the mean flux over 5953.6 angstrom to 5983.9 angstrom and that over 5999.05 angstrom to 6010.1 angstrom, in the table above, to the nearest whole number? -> 38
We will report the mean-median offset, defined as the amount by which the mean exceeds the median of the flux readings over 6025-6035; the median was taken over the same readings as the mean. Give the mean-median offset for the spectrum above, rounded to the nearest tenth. -0.3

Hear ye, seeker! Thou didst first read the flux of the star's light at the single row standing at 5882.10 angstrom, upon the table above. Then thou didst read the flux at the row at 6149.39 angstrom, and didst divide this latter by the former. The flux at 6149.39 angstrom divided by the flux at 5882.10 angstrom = 0.75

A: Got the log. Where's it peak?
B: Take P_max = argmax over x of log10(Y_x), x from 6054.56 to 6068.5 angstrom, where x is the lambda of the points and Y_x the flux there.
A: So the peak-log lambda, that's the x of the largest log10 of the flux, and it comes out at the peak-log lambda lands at 6067.81 angstrom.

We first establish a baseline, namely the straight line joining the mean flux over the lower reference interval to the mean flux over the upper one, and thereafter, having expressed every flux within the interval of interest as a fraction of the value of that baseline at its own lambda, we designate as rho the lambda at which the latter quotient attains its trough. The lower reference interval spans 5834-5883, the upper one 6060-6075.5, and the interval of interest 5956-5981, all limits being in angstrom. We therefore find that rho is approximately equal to 5958.44 angstrom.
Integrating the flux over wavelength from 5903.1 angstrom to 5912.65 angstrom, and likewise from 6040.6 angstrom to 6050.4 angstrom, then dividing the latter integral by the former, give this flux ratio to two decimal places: 1.03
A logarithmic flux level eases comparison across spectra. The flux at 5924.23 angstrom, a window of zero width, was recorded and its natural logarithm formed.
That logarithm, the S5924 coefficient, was 2.00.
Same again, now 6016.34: 1.97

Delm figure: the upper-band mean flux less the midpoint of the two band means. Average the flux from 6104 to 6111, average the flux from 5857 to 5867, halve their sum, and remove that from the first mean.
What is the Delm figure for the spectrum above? -0.4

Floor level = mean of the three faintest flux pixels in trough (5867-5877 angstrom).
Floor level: 7.81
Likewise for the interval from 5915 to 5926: 7.24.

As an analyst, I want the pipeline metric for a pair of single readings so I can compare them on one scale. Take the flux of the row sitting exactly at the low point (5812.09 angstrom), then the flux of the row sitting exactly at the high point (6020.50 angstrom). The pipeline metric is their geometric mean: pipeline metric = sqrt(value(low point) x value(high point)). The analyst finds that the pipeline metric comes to 6.44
